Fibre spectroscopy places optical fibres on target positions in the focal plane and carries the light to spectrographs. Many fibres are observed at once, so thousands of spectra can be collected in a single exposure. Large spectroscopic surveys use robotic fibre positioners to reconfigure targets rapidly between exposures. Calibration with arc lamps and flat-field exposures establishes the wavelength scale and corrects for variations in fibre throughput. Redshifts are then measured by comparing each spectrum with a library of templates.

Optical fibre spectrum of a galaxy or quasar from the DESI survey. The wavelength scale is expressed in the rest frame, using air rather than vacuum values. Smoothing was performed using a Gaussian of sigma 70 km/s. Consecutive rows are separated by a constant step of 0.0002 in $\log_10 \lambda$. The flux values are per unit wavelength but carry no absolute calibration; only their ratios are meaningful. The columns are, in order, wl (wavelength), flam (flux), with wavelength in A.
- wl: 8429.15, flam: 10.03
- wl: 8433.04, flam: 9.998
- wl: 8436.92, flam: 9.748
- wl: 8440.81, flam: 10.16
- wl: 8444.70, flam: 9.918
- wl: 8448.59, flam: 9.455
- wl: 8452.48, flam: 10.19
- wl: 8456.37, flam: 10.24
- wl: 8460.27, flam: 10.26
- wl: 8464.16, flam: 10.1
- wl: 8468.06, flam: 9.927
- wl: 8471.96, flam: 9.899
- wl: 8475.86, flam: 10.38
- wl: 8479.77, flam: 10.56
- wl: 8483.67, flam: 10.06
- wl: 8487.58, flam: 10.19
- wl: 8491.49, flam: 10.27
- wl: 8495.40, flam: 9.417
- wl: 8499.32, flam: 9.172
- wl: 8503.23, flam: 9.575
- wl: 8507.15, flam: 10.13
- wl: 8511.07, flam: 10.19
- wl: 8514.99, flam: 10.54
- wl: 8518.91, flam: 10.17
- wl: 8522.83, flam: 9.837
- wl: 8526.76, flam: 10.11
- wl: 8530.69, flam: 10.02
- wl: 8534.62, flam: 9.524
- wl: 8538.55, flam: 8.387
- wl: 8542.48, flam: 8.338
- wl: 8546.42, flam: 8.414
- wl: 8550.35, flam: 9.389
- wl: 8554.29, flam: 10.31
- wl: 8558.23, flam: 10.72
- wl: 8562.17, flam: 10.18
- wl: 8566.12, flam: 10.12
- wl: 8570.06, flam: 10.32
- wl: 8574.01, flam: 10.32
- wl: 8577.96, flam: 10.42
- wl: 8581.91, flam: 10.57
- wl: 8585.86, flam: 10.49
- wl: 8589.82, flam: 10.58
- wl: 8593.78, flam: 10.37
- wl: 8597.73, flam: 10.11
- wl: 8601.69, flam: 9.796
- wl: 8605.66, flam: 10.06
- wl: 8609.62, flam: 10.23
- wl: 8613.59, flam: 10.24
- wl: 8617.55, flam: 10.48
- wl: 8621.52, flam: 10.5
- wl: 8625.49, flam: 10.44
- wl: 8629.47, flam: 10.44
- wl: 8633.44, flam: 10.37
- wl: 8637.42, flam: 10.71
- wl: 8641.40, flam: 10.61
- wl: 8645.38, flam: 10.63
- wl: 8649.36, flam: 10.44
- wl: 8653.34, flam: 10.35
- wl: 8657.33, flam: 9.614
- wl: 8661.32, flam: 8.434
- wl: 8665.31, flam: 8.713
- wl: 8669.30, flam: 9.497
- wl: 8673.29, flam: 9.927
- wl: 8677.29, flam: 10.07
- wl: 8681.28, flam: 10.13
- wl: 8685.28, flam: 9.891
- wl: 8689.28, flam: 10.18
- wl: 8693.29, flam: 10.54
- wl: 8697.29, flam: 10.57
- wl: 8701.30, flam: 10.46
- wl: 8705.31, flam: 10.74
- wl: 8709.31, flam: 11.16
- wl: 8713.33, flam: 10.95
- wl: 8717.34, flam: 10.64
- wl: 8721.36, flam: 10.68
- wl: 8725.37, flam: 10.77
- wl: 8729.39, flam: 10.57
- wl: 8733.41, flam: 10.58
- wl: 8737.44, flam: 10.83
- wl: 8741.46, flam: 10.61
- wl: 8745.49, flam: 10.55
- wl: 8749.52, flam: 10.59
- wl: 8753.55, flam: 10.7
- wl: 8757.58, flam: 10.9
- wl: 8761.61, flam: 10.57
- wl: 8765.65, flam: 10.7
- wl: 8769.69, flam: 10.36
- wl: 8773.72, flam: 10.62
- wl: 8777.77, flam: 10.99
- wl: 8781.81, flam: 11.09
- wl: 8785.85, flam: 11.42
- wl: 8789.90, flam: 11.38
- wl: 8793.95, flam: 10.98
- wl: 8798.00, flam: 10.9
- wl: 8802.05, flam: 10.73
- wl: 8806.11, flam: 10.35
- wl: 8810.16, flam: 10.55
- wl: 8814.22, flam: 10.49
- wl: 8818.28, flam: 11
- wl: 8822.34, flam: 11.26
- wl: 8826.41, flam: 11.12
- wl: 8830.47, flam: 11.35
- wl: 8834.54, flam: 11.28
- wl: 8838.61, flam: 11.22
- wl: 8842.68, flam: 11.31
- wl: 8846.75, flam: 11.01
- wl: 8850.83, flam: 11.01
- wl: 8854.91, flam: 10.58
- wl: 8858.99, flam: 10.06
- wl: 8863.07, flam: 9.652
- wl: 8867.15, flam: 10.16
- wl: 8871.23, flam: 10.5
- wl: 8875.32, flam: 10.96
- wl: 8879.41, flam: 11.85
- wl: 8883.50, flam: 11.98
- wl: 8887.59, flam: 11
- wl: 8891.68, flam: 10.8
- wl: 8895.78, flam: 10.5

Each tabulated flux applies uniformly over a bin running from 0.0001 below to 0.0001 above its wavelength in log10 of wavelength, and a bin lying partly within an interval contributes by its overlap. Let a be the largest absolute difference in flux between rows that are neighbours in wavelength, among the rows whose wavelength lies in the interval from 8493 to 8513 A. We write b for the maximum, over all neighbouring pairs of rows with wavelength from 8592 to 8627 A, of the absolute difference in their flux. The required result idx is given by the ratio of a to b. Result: 1.8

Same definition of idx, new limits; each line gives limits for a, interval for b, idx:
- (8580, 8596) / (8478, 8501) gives 0.2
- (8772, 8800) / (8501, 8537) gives 0.7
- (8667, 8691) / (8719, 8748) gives 1.7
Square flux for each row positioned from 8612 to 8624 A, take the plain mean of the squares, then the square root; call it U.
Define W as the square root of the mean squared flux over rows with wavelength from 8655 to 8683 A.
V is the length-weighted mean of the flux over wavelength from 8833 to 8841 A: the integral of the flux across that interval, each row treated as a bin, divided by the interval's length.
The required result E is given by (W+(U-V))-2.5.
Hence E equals 6.2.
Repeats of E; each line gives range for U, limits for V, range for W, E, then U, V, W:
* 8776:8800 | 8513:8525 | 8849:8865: 8.8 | 11.1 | 10.2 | 10.3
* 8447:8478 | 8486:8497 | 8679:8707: 8.0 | 10.1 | 10.0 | 10.4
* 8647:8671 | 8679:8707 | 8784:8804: 7.8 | 9.5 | 10.4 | 11.1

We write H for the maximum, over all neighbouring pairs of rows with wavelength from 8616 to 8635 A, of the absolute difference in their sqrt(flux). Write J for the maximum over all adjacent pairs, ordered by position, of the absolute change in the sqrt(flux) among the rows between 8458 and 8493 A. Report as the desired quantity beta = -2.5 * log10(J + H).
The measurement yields 2.63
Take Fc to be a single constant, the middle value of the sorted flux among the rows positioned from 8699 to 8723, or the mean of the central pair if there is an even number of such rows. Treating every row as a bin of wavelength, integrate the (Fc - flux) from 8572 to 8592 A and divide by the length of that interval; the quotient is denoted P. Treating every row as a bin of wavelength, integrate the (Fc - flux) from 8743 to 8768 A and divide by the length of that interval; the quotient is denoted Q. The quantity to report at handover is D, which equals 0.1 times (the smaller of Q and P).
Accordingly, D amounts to 0.00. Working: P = 0.24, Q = 0.0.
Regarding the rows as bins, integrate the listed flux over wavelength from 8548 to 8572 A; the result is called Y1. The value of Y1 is 244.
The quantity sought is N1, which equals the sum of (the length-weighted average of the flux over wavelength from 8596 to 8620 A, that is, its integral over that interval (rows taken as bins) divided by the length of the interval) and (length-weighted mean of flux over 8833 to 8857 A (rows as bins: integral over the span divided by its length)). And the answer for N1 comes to 21.2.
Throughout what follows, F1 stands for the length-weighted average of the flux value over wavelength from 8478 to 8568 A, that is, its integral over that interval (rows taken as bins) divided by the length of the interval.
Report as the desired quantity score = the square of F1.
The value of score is 96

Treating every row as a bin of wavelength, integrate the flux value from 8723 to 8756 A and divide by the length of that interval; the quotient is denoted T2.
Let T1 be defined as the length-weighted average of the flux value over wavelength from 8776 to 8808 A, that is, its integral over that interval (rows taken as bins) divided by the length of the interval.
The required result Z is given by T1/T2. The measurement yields 1.03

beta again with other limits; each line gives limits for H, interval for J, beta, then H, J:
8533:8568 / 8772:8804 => 1.51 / 0.19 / 0.06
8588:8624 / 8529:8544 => 1.55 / 0.05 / 0.19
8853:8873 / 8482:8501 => 1.66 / 0.08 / 0.14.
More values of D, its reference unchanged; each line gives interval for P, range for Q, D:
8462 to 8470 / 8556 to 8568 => 0.04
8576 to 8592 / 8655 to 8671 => 0.02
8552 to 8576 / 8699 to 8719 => -0.01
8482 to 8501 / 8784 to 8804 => -0.04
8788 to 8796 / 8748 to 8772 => -0.05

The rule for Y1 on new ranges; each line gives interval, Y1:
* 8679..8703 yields 247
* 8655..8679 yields 225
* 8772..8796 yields 266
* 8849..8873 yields 248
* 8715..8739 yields 256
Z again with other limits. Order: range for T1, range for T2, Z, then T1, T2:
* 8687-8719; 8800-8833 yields 0.98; 10.6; 10.9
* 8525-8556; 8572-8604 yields 0.90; 9.3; 10.3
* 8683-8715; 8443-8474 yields 1.05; 10.6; 10.0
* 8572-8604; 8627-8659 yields 0.99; 10.3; 10.4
